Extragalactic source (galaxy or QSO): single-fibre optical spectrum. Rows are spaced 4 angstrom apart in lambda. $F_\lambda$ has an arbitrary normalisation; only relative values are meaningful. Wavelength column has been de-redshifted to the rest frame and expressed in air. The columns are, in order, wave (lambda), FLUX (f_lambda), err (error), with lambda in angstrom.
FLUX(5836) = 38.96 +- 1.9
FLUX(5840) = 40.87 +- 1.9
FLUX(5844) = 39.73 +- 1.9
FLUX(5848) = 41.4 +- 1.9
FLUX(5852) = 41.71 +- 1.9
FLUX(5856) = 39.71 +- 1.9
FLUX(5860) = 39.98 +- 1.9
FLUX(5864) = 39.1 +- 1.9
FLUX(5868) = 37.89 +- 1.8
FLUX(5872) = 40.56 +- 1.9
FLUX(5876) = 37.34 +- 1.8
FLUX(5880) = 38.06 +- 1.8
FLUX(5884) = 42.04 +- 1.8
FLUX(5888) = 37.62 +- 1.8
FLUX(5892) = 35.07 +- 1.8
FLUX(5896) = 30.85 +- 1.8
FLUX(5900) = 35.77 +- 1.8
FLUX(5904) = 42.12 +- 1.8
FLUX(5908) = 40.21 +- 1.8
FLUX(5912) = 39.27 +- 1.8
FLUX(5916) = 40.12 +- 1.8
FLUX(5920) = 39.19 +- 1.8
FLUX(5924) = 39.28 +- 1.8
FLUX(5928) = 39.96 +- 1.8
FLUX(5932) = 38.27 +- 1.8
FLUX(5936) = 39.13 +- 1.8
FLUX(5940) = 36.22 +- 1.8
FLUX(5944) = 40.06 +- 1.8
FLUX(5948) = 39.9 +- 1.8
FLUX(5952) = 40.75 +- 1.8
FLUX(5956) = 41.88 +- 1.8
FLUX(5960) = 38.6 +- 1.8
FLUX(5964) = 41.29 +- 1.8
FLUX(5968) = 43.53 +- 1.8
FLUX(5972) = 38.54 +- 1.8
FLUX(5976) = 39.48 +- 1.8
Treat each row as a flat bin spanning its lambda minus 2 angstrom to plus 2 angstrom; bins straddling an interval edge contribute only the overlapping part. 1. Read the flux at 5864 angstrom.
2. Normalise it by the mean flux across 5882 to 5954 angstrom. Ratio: 1.01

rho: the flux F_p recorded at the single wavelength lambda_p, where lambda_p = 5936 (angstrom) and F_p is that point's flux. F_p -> 39.13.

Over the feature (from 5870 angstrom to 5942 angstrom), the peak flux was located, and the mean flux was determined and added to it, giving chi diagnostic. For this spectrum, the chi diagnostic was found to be 80.5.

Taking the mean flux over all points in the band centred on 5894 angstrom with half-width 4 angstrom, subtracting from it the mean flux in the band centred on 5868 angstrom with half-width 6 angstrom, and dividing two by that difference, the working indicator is -0.3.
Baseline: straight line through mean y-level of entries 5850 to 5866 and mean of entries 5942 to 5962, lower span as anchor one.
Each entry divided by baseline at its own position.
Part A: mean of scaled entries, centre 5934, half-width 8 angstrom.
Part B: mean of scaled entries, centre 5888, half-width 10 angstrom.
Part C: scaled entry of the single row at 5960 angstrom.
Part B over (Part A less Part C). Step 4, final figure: -210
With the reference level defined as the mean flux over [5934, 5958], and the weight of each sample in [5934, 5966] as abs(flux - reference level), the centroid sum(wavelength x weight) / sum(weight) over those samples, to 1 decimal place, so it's 5950.4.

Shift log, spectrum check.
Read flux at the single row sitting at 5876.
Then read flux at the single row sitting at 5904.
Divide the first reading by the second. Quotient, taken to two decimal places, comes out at 0.89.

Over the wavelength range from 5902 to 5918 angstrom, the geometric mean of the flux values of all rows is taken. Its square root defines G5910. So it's 6.36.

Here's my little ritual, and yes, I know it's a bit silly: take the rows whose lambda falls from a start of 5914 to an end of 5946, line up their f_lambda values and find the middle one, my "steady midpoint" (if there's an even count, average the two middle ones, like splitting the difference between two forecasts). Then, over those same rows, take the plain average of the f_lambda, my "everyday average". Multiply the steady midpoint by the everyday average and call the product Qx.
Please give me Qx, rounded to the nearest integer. 1531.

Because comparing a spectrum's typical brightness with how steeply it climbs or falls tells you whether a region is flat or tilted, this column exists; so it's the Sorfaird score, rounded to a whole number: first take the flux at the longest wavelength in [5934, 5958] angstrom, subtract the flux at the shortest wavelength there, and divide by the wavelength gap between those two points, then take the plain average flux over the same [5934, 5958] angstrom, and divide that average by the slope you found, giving 288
